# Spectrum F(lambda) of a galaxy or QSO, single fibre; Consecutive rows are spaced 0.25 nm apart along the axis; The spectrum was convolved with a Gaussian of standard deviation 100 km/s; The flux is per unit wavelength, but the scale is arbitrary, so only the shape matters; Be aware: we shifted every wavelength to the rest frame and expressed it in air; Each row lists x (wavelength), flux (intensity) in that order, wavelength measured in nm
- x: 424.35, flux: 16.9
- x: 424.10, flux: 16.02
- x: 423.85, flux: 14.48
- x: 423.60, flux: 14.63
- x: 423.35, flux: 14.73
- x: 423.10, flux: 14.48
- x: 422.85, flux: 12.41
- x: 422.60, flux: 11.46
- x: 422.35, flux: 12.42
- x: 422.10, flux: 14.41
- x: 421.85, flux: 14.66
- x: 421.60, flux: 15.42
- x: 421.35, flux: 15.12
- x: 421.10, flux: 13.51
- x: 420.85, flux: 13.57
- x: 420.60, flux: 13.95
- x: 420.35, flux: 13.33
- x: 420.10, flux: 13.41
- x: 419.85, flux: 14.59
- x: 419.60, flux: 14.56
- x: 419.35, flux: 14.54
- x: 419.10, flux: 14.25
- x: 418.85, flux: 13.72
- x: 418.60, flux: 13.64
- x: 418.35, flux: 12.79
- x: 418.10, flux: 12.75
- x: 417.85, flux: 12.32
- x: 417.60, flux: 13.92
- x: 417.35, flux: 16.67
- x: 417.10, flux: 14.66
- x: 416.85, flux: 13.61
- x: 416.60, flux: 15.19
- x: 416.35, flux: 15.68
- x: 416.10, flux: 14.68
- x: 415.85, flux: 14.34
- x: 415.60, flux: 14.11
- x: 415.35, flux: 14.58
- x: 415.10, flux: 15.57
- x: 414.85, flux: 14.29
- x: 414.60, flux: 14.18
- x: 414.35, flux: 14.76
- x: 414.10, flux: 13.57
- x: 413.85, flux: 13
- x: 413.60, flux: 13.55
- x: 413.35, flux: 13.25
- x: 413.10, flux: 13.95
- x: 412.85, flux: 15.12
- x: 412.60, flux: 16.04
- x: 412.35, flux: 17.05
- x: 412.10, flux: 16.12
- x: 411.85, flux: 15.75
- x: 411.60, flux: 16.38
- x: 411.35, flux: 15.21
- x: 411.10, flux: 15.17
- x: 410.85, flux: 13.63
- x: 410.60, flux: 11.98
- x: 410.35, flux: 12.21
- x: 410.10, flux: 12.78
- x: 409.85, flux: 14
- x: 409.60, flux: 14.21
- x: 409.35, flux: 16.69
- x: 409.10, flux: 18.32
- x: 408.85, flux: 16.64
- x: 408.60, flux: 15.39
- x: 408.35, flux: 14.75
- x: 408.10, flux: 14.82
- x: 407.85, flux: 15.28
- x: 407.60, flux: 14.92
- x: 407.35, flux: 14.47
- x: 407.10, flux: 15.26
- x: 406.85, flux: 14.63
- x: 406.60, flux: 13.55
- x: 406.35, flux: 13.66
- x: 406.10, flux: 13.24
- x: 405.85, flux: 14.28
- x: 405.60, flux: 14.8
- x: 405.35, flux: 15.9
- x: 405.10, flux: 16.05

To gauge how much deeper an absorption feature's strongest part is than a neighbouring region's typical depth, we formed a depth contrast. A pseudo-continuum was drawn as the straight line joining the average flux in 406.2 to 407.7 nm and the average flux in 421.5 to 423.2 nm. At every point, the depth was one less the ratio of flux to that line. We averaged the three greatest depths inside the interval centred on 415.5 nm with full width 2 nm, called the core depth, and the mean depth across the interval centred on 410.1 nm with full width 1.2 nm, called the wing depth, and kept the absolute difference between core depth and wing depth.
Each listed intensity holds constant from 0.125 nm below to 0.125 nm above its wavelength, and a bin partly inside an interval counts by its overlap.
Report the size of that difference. 0.100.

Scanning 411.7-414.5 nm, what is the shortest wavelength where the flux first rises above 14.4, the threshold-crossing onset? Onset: 411.85 nm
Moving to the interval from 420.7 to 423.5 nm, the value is 421.35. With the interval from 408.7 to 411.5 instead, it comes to 408.85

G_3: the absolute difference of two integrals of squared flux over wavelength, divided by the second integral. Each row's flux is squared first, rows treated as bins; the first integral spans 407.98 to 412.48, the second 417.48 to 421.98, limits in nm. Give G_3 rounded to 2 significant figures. 0.19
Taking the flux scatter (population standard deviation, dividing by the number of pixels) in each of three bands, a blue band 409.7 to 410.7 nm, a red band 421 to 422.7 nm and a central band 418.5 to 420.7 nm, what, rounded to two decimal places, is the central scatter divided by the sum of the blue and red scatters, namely 0.22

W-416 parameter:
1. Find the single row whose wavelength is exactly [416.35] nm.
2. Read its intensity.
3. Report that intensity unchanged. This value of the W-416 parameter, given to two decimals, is 15.68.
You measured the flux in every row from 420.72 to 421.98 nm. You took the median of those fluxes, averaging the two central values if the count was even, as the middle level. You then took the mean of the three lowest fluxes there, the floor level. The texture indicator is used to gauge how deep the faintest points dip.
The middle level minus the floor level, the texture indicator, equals 0.7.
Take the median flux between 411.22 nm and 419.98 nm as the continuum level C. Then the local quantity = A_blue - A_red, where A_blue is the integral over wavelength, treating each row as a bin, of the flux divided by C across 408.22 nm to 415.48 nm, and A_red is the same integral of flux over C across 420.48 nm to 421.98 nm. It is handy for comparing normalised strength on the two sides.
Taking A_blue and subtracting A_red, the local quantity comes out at 5.9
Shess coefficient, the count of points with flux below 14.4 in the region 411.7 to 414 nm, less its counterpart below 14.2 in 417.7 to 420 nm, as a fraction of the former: -0.25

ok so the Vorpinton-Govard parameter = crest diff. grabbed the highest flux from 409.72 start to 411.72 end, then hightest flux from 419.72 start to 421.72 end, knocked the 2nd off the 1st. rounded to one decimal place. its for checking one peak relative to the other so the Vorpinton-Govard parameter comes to 1.0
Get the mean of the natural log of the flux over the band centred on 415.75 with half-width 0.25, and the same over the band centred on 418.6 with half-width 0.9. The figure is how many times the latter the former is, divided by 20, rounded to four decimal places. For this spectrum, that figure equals 0.0511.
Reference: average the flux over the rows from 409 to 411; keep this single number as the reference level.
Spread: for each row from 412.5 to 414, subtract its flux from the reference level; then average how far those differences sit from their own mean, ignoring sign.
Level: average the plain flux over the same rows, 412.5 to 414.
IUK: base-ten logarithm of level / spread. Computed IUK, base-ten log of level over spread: 1.17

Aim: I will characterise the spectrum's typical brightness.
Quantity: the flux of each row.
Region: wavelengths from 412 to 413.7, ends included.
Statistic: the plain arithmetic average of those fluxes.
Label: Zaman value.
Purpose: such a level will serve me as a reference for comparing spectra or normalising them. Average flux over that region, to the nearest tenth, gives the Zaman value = 15.0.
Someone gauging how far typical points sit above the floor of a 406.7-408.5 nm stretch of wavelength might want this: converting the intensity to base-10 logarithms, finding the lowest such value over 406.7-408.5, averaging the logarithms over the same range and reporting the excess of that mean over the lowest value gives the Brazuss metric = 0.012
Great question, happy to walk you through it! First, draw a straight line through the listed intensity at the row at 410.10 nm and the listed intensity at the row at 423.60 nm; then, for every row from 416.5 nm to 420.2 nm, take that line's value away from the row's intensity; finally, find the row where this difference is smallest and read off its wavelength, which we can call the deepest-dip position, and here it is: 417.85 nm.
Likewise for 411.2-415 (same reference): 413.85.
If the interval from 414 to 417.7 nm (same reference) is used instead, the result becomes 416.85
